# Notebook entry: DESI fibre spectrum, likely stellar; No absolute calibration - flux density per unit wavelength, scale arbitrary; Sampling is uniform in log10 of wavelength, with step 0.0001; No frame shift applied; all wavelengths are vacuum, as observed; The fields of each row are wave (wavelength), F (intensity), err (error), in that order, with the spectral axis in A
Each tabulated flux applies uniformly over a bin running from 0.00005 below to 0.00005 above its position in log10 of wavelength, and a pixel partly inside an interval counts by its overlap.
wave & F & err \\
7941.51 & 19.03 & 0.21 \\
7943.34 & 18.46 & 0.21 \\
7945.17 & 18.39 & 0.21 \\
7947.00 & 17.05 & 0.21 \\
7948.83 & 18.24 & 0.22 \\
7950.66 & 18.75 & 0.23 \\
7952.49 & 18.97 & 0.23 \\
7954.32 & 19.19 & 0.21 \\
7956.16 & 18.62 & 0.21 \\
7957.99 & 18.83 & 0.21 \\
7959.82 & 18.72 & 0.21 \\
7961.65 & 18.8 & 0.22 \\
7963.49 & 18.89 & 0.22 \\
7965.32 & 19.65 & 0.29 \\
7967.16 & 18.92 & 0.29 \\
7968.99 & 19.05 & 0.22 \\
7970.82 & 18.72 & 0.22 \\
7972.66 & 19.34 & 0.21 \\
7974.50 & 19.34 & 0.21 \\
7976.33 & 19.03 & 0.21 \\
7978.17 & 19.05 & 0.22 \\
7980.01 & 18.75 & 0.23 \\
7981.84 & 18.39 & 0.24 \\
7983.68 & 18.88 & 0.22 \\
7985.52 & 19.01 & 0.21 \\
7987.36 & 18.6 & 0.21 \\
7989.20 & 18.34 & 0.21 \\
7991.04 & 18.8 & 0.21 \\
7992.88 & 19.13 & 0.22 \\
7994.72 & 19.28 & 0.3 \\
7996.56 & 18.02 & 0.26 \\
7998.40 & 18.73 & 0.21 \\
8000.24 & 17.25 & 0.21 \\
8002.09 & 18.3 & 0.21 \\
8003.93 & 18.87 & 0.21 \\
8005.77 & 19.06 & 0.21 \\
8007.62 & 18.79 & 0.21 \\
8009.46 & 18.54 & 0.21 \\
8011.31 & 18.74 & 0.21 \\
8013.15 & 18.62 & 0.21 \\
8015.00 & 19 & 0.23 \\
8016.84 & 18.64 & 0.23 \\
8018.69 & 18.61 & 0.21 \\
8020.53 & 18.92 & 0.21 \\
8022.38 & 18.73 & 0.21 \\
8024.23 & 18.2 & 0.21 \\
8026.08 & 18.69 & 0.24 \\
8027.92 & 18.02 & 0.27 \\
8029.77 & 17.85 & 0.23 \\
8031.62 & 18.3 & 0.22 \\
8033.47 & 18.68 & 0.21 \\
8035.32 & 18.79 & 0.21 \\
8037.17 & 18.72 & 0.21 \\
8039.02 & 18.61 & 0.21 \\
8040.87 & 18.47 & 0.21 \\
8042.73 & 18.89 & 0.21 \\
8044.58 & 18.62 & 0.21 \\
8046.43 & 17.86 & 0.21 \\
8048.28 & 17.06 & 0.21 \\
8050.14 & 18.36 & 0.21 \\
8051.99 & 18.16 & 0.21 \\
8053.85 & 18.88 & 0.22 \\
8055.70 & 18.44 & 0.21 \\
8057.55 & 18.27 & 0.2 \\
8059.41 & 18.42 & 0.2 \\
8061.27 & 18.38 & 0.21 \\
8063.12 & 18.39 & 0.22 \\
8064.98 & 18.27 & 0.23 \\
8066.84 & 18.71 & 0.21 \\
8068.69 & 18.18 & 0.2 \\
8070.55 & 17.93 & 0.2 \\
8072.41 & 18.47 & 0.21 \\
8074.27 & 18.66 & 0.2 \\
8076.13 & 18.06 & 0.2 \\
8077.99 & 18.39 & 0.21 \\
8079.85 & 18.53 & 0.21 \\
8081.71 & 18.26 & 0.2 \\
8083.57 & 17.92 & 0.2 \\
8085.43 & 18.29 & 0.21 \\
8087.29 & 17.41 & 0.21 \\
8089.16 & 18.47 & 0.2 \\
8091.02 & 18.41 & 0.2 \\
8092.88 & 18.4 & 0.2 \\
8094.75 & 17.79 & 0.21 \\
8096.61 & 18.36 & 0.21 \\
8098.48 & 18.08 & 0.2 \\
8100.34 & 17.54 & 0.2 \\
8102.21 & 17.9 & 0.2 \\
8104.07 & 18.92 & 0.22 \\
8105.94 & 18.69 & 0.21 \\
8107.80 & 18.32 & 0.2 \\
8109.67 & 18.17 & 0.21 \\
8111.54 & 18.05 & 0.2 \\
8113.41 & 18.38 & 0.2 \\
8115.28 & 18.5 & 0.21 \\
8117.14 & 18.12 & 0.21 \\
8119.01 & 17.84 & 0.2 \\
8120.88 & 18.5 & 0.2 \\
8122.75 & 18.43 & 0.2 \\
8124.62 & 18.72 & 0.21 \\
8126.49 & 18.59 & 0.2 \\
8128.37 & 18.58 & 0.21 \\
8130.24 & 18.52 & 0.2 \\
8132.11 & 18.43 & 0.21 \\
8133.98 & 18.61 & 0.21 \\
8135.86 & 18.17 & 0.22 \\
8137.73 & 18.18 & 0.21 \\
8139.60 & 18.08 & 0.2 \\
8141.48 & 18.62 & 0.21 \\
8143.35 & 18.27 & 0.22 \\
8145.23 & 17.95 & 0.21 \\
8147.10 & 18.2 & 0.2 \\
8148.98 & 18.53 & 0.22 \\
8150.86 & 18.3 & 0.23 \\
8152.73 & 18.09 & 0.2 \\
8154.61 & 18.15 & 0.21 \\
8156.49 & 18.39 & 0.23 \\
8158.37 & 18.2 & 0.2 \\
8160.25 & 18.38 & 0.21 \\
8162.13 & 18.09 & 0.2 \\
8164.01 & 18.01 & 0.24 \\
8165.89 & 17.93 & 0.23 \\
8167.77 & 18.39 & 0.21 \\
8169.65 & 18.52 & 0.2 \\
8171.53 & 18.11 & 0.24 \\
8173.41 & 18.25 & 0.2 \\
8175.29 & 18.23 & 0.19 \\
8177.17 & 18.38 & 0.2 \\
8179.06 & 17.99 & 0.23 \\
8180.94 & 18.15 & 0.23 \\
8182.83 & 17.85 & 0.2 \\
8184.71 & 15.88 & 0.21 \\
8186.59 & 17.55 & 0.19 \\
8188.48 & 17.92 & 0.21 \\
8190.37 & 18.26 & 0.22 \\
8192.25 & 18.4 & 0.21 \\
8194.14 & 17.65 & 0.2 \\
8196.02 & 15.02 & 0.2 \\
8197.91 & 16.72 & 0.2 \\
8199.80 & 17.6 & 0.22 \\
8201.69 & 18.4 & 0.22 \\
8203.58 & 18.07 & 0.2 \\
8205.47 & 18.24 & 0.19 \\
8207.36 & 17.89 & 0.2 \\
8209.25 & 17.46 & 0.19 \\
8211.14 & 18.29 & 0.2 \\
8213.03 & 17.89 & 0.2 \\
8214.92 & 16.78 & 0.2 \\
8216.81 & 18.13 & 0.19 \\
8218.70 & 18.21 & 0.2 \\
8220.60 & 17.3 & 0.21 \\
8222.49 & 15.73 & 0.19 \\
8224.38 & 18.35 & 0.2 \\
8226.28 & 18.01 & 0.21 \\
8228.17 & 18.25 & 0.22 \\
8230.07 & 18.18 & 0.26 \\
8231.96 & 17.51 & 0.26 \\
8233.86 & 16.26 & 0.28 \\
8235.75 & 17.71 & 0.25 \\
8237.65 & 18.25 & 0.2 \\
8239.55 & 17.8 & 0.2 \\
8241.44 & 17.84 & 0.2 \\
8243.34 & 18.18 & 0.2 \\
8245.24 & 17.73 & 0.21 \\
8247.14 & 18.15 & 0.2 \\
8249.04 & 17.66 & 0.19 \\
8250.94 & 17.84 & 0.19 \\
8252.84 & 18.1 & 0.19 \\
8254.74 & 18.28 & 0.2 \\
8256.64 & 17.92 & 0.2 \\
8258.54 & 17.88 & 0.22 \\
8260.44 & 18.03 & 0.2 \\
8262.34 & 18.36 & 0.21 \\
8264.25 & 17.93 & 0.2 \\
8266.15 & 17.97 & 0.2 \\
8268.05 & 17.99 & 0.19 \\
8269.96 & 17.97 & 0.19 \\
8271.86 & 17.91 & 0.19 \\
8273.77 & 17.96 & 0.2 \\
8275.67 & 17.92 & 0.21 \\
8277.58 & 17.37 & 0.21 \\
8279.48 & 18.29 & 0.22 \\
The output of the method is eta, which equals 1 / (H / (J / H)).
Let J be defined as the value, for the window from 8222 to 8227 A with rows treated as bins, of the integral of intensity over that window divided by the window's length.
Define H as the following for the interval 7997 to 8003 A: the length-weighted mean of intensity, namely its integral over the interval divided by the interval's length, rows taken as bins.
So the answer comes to 0.0535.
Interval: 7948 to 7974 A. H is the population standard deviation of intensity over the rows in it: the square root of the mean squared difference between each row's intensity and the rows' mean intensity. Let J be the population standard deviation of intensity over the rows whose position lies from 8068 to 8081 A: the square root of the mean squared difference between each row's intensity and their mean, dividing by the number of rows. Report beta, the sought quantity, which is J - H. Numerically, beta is -0.1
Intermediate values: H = 0.33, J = 0.25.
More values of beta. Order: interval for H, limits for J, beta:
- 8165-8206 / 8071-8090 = -0.5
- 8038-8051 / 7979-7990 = -0.3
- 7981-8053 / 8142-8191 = 0.0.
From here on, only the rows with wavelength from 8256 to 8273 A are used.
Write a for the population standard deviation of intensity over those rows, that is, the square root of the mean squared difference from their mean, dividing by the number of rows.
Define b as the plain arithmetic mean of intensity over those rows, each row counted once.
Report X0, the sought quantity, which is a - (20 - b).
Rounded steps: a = 0.14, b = 18.0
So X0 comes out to -1.87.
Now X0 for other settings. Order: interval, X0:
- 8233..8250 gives -1.71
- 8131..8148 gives -1.50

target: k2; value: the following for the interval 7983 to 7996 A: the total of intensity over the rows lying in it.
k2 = 132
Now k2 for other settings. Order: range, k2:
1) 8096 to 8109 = 128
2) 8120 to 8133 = 130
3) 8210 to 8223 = 122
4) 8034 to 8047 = 130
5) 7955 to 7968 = 132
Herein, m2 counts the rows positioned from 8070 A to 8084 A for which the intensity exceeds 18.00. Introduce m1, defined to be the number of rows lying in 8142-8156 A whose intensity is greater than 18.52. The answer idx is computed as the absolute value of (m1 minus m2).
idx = 5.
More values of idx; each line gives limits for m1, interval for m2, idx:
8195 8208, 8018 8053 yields 16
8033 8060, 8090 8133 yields 12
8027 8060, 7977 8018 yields 14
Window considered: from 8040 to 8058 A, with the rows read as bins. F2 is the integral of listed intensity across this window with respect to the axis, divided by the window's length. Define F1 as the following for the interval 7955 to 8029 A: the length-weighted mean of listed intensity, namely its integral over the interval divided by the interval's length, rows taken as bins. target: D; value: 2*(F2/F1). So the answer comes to 1.95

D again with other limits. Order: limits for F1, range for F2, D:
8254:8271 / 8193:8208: 1.93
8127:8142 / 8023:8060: 2.00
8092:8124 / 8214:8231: 1.94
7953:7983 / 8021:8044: 1.95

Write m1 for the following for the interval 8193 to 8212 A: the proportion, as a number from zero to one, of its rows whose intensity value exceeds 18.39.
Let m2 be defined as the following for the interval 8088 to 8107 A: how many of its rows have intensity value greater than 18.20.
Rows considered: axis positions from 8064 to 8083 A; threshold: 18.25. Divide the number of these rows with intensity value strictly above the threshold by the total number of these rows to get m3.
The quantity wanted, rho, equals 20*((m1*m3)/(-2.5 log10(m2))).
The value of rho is -0.7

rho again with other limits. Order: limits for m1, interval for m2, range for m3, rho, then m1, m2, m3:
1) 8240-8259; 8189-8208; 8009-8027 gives 0.0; 0.00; 4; 0.90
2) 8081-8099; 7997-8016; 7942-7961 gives -2.0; 0.30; 9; 0.80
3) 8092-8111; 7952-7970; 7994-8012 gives -1.9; 0.30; 10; 0.80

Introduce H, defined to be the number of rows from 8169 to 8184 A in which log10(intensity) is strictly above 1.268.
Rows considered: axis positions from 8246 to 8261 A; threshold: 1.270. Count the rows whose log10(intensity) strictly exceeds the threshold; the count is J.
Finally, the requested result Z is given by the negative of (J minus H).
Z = 0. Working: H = 0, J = 0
